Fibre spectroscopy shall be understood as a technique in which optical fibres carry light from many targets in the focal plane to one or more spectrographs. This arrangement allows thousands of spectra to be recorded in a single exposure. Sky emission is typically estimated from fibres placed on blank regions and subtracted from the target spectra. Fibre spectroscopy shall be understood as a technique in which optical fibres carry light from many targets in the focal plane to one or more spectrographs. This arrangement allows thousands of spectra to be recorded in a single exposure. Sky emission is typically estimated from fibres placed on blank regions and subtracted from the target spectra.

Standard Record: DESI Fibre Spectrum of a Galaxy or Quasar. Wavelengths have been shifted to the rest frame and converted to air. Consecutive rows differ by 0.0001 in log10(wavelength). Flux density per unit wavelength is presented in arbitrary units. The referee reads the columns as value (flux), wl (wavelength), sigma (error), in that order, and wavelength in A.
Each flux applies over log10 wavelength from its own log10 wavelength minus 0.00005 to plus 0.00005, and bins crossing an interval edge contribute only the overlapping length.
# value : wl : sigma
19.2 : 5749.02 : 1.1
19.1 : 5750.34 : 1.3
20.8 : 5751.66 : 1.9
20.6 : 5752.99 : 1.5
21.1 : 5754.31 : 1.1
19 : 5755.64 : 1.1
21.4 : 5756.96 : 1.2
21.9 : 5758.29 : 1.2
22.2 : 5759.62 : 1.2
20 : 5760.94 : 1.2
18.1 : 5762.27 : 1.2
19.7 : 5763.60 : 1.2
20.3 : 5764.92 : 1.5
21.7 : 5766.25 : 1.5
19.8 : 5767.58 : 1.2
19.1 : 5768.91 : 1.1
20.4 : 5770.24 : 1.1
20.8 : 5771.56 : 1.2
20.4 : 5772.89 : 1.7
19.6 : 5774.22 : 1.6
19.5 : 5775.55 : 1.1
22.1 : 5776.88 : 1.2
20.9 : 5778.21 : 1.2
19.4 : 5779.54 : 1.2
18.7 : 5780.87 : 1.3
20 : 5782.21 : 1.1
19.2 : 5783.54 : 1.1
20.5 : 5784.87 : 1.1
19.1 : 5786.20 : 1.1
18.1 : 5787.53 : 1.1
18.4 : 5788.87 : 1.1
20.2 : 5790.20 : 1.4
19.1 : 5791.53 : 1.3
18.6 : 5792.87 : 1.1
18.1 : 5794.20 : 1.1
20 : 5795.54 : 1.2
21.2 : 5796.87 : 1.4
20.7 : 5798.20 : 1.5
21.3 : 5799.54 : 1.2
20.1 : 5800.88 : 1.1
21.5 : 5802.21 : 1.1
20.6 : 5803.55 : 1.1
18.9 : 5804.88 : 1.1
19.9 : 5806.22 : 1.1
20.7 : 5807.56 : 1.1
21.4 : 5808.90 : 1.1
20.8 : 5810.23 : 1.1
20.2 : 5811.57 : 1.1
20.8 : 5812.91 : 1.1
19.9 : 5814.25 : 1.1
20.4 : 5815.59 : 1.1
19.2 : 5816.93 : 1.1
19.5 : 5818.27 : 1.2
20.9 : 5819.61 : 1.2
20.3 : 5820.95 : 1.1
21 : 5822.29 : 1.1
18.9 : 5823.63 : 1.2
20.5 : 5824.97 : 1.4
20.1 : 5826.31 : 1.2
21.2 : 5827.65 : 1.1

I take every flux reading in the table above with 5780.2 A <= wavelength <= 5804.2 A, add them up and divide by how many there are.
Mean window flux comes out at 19.7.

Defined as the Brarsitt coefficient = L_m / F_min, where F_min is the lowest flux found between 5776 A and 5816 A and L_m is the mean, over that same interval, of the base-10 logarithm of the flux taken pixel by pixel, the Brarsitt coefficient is 0.0719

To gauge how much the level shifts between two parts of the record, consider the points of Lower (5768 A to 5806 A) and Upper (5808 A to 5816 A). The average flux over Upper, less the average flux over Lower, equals 0.7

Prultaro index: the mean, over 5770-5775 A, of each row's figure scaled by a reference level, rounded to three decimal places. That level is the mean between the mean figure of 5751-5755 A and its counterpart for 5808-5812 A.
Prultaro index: 0.975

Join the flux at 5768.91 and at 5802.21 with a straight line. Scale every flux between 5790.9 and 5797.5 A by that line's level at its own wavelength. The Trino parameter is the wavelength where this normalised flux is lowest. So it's 5794.20 A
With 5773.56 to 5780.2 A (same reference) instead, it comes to 5779.54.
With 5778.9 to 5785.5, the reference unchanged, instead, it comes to 5780.87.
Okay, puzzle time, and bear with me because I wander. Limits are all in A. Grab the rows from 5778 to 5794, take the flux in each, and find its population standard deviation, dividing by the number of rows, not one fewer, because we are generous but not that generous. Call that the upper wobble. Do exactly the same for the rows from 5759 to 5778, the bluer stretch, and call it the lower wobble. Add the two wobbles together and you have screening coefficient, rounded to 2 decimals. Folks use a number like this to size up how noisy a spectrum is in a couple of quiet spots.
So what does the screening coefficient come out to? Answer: 1.95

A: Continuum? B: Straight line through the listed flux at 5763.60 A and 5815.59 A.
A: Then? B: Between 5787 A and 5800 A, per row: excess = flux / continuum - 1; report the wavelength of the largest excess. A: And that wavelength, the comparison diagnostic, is 5799.54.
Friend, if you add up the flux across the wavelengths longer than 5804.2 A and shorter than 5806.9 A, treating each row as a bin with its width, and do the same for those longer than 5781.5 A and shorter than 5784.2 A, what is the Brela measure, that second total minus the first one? 0.3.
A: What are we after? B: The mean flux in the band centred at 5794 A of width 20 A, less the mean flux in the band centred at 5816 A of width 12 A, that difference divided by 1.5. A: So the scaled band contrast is -0.26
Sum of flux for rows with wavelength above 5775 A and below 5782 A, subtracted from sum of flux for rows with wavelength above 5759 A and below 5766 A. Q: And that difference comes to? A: 0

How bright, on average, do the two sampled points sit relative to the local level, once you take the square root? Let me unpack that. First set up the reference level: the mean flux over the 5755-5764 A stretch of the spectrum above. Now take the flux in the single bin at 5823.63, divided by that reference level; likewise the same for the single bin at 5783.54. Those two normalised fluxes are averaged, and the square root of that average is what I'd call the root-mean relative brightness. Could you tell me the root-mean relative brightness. 0.97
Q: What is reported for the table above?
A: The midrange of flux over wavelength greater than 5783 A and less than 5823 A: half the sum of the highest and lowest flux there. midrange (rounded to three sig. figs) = 19.8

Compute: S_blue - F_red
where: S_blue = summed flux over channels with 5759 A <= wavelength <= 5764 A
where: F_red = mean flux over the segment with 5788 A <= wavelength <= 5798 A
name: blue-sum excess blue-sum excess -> 61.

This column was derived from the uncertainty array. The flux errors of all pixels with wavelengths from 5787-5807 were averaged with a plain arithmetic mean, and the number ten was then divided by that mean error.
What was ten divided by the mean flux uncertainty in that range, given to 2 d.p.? 8.38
